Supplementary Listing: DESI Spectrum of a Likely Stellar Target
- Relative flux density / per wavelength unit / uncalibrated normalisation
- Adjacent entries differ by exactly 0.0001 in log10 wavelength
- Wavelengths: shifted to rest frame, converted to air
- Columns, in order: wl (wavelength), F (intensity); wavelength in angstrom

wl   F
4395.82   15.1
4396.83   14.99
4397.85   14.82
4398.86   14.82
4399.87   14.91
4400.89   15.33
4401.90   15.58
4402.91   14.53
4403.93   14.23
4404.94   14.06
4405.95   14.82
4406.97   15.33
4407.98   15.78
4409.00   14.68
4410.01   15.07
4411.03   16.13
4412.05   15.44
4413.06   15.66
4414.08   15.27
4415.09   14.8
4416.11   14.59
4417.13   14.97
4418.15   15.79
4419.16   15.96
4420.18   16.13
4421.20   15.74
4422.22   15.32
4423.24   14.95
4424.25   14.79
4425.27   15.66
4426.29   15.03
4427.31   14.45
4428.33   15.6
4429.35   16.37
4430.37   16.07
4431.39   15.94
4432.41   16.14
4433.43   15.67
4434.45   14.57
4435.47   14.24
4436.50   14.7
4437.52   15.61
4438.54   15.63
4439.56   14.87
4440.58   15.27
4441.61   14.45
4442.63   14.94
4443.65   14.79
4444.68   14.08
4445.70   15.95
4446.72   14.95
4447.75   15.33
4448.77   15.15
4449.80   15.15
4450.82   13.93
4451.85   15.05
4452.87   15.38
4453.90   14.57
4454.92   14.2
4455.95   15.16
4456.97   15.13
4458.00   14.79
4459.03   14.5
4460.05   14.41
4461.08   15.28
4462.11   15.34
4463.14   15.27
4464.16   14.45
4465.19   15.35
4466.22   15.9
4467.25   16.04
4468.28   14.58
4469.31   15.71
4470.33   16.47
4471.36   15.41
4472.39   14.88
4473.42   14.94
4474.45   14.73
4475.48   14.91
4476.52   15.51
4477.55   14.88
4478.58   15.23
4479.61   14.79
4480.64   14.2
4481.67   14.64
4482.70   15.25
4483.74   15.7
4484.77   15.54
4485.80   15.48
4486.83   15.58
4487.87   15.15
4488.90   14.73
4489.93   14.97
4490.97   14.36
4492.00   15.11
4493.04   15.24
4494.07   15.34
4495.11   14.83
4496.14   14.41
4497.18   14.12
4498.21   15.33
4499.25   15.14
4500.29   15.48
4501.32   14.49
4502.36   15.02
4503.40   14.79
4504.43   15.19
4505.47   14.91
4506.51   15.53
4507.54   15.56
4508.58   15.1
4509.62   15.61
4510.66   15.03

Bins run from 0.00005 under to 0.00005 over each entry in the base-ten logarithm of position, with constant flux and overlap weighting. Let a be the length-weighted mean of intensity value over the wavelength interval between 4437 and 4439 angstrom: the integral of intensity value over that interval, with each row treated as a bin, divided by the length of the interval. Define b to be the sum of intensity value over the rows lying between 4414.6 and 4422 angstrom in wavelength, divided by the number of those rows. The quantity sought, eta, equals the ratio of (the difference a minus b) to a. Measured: 0.01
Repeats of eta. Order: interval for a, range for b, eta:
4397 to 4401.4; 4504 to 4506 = -0.01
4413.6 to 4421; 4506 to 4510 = 0.00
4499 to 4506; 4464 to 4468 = -0.03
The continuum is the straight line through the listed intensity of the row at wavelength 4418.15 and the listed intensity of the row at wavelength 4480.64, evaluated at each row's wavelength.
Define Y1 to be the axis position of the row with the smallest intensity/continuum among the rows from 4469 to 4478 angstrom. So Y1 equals 4474.45 angstrom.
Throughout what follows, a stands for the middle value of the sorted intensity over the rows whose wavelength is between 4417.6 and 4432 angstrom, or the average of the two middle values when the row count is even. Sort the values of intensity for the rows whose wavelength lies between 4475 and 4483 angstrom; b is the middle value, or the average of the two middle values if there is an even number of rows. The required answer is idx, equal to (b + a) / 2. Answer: 15.30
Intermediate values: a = 15.7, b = 14.9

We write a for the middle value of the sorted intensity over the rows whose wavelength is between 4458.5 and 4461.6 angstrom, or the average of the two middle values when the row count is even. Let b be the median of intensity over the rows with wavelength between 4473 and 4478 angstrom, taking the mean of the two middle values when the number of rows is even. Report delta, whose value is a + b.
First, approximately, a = 14.5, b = 14.9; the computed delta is 29.4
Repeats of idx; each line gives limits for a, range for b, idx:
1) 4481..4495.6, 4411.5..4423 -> 15.32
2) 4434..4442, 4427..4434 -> 15.36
